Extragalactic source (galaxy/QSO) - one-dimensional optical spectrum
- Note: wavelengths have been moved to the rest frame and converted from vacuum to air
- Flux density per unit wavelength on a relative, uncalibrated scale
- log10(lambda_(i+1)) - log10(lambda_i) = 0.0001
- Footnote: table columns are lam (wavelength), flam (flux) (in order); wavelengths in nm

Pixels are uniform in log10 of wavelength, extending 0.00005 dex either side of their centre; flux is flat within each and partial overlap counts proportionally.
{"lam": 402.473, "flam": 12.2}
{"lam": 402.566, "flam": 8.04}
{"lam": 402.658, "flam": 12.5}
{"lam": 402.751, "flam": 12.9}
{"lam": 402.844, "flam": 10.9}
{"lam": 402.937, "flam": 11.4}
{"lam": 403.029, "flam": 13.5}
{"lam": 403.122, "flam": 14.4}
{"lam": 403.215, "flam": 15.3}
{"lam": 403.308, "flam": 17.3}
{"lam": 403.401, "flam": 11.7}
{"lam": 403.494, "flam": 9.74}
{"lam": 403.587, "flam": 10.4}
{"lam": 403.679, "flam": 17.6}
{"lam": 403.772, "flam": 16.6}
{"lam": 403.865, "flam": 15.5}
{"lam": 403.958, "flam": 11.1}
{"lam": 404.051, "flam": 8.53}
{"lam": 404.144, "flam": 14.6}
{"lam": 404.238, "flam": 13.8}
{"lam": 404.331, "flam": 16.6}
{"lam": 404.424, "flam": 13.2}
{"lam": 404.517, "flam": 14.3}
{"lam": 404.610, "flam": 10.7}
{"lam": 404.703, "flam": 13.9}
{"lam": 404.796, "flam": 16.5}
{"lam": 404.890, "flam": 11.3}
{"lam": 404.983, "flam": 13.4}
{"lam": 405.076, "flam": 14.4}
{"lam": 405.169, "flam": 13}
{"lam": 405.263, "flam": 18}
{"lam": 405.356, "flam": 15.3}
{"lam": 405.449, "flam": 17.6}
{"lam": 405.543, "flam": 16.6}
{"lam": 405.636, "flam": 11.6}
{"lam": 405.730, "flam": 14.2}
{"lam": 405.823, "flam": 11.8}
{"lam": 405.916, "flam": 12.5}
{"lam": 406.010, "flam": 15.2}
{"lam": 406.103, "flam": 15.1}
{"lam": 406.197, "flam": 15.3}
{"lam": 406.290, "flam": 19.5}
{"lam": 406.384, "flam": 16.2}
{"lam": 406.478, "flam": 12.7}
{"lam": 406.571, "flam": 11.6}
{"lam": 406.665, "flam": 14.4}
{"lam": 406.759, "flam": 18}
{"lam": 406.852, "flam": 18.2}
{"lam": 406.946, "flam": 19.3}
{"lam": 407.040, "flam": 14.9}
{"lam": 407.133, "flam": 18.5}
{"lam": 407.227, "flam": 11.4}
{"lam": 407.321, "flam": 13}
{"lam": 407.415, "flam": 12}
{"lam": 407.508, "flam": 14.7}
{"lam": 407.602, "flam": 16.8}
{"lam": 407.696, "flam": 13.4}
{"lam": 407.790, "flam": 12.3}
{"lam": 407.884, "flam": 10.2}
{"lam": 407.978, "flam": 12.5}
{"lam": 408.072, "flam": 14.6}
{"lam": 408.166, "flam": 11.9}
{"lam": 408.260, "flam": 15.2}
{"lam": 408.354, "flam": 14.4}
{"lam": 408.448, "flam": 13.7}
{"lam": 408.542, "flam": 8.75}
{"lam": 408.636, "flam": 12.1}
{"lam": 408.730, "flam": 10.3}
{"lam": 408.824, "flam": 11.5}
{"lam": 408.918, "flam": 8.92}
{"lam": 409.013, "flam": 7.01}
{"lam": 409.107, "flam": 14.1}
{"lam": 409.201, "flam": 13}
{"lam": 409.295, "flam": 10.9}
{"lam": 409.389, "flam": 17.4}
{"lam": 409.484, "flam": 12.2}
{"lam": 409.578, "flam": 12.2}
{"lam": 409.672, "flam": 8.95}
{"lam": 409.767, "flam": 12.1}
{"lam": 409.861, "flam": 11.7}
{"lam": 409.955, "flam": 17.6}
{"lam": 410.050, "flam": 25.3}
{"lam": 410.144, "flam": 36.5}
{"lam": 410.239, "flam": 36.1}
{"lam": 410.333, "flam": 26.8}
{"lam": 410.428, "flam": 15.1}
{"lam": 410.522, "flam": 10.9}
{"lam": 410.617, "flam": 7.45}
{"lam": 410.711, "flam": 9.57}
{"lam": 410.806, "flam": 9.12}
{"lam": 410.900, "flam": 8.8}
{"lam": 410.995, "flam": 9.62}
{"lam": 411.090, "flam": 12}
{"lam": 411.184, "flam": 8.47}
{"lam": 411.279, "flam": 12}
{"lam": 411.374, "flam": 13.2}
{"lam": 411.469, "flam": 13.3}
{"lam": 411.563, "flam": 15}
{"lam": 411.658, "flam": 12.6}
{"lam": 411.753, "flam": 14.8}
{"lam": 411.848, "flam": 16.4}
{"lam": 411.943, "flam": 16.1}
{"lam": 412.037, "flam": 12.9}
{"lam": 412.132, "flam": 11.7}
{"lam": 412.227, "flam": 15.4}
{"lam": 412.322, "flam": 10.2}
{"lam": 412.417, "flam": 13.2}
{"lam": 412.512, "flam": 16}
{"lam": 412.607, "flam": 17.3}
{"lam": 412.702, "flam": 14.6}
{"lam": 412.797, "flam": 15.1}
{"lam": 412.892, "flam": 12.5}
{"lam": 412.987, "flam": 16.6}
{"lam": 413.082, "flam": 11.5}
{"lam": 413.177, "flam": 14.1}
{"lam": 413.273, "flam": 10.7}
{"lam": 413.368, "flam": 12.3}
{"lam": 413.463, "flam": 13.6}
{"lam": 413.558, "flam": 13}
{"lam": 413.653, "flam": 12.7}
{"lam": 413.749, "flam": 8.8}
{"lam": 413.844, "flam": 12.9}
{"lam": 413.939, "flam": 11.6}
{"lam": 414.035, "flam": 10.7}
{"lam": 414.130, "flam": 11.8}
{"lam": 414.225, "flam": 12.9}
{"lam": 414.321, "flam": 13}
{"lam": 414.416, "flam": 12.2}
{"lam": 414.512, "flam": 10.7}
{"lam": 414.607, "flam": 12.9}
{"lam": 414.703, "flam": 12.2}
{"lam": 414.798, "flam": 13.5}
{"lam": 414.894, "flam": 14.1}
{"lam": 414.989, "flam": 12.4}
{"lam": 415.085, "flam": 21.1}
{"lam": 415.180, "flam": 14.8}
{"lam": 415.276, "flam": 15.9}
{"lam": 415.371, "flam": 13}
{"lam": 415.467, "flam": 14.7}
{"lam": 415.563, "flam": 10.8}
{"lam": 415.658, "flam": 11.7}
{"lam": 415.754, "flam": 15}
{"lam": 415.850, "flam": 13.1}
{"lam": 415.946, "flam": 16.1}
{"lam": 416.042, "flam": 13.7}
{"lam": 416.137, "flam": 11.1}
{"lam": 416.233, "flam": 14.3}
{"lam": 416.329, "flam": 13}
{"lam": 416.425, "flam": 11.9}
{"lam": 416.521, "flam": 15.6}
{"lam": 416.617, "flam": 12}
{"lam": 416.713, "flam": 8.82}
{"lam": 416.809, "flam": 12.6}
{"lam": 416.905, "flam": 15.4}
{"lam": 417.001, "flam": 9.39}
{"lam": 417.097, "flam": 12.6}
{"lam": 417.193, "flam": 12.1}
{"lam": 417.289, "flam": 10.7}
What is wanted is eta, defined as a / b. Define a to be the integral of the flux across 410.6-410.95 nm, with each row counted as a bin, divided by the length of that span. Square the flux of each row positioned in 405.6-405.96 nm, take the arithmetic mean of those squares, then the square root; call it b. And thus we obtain 0.7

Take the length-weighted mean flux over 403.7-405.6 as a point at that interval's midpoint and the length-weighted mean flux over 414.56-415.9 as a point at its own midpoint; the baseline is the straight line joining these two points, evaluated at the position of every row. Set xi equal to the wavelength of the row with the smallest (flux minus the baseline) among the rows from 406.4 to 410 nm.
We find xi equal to 409.013 nm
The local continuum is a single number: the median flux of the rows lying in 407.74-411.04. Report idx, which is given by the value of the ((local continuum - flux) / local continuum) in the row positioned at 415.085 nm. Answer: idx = -0.74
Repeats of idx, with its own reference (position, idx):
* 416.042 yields -0.13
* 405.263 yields -0.49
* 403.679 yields -0.45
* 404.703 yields -0.15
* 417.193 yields 0.00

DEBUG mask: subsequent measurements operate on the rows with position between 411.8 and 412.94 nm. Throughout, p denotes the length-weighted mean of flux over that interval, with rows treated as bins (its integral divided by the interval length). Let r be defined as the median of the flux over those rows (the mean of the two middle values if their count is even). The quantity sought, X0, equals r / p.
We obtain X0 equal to 1.04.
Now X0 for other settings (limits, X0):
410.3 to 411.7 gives 0.99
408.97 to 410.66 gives 0.77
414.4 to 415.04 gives 0.98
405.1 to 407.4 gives 1.00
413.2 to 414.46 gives 1.02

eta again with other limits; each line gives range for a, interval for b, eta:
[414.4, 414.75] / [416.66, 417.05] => 1.0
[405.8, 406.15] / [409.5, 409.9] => 1.2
